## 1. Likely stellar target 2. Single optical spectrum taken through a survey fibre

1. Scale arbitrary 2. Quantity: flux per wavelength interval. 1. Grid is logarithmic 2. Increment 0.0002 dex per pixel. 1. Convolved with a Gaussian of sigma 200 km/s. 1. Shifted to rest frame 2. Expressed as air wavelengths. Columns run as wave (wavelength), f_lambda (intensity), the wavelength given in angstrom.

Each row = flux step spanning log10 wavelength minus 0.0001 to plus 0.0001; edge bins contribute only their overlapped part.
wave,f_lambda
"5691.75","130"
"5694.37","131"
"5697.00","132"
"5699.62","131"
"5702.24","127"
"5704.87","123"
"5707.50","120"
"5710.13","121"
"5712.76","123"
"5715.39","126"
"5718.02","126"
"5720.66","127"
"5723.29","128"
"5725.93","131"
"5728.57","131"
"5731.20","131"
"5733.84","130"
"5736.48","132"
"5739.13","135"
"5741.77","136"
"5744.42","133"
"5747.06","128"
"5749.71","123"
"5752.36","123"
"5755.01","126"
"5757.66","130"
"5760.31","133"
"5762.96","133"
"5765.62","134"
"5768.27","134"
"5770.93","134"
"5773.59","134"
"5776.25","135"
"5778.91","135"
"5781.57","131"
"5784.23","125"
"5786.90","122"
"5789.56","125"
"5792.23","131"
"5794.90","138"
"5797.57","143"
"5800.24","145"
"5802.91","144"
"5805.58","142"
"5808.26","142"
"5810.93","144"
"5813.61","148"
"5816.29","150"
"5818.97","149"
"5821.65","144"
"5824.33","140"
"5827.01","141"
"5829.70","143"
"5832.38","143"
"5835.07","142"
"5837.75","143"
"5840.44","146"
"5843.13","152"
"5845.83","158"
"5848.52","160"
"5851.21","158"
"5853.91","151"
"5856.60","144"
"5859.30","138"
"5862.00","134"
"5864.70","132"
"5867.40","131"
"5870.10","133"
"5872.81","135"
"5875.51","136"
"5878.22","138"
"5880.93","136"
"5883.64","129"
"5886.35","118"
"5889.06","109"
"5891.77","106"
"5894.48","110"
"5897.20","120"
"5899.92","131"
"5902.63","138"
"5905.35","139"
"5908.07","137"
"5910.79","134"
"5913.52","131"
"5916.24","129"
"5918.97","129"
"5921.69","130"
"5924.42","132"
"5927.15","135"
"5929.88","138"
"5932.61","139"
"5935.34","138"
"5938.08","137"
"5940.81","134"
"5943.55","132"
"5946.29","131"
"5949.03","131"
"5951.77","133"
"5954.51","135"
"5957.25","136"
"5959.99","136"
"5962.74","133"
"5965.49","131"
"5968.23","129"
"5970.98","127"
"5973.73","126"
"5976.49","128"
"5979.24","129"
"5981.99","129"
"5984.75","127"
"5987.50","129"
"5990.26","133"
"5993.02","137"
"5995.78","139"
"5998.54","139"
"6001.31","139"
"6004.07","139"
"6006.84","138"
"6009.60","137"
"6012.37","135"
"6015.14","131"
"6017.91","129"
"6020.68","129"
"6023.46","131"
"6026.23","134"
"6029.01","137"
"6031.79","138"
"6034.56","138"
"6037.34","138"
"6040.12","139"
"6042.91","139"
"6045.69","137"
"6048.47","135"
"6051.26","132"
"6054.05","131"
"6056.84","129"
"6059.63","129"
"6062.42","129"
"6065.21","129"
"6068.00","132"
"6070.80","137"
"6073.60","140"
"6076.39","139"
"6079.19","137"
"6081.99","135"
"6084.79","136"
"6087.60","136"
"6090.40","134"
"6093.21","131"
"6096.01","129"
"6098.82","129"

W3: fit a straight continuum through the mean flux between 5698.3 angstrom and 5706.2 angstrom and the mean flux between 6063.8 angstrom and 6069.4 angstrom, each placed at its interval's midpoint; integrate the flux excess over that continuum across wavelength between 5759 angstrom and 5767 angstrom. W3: 46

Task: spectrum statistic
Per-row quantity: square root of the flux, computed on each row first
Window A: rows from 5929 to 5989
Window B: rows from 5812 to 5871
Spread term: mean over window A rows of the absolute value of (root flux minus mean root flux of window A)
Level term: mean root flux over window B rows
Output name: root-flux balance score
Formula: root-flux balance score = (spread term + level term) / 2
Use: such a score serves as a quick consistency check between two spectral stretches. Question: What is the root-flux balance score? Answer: 6.08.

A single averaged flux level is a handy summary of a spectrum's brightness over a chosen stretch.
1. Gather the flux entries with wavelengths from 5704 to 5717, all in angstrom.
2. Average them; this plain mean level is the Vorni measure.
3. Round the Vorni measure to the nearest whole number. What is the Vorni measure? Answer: 123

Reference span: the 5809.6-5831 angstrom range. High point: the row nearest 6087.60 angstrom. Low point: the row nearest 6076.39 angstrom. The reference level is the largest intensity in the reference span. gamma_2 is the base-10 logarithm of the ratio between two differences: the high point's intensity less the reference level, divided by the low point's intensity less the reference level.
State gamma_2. 0.10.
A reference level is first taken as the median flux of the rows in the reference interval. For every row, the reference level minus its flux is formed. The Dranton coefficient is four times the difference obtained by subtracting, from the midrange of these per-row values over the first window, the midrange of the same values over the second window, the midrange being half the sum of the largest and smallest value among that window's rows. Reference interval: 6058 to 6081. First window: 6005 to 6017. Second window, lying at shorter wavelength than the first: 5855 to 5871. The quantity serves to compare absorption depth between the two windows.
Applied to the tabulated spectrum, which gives 12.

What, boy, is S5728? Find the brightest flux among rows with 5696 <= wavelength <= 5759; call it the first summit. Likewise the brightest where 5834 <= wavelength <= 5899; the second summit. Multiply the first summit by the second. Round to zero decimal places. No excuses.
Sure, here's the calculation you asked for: 21760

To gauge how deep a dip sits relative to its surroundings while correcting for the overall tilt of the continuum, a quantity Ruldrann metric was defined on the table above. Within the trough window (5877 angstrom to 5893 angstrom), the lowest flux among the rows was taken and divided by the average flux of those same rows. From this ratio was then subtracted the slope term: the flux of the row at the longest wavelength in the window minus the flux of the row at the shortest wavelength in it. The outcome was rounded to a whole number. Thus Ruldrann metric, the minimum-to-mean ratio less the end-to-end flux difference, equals 33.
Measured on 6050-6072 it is -4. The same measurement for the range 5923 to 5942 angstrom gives -1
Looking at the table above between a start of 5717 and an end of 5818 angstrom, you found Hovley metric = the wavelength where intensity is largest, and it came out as 5816.29 angstrom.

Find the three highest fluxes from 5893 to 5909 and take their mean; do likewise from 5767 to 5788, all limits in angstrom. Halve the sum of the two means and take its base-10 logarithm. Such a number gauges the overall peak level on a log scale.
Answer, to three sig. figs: 2.13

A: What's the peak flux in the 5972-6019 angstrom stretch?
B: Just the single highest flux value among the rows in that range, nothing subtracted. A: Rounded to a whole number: 139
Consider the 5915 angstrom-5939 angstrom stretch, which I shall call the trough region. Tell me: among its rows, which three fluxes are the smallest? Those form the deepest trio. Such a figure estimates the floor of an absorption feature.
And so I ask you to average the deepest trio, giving 129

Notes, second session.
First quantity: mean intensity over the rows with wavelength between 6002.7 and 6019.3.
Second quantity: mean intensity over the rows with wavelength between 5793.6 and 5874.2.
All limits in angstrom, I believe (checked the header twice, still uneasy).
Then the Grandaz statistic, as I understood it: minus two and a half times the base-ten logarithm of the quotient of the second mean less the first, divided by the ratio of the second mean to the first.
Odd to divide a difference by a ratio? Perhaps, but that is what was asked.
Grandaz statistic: -2.3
